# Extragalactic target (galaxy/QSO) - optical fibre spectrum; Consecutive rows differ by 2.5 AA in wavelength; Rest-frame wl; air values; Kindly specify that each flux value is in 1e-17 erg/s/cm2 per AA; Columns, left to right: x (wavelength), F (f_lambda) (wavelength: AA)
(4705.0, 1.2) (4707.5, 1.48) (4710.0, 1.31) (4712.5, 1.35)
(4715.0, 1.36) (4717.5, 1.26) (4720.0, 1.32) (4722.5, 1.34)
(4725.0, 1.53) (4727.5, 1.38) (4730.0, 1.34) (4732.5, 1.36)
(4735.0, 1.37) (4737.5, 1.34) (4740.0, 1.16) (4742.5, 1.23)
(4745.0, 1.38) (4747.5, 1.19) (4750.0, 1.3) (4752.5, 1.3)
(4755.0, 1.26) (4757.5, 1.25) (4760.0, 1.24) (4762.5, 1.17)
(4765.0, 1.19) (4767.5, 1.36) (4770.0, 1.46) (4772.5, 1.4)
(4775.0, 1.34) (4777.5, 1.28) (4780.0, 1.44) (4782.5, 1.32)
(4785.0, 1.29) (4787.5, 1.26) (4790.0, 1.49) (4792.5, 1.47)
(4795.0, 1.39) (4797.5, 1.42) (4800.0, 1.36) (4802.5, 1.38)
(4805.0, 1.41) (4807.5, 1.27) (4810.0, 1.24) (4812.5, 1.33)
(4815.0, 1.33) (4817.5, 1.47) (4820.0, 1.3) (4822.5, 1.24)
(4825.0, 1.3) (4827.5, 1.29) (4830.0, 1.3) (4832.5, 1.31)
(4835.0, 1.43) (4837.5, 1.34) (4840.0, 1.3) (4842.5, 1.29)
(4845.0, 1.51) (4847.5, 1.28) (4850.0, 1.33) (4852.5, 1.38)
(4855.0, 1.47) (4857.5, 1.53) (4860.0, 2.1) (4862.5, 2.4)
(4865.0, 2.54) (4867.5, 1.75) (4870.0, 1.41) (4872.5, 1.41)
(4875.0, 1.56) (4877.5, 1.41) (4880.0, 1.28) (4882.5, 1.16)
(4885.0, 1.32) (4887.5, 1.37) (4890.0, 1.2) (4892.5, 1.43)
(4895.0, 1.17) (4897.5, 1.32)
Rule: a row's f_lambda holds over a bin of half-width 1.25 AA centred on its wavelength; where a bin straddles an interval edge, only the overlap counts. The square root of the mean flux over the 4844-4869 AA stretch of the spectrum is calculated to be 1.31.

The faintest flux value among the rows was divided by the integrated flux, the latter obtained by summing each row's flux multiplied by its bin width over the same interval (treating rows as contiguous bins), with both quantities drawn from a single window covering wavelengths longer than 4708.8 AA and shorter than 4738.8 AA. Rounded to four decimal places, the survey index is 0.0310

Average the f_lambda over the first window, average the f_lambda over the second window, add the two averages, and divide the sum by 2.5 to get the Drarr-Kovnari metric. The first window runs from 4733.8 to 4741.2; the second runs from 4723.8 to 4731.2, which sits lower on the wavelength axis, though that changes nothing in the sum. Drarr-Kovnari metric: 1.08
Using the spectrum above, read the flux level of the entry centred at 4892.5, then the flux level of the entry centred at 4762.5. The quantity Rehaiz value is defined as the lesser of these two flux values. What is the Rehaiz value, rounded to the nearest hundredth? 1.17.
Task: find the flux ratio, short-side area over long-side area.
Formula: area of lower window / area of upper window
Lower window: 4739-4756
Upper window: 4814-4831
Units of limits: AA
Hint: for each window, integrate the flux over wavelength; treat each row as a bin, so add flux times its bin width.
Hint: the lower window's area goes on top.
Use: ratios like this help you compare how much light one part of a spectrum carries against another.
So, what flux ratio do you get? 0.96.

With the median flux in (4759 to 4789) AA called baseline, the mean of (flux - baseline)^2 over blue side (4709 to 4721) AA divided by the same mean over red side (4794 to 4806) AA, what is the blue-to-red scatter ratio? 0.2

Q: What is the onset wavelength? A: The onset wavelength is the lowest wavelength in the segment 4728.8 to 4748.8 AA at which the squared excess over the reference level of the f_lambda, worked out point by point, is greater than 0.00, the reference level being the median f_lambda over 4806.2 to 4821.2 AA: 4730.0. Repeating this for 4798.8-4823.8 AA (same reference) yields 4800.0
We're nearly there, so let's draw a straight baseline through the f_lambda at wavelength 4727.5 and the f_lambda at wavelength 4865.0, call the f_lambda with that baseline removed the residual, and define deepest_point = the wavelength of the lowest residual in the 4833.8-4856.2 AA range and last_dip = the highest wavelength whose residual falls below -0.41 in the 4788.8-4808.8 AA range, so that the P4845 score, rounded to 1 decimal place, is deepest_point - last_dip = 40.0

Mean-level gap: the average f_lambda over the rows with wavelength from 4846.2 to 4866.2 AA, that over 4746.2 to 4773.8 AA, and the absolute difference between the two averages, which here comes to 0.47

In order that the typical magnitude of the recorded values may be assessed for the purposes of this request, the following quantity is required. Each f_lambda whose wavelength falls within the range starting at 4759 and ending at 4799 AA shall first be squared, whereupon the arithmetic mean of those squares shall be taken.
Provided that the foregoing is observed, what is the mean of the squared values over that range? 1.82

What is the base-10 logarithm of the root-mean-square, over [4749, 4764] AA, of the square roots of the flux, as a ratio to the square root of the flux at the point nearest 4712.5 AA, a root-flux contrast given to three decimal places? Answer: -0.016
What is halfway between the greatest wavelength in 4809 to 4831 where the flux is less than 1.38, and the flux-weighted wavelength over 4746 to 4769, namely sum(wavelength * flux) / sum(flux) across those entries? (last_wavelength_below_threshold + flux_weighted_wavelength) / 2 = 4793.8 AA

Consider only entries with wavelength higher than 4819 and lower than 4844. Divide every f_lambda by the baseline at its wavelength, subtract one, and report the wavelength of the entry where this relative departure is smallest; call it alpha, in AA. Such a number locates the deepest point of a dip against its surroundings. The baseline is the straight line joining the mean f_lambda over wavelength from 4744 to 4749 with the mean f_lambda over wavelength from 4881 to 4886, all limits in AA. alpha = 4822.5 AA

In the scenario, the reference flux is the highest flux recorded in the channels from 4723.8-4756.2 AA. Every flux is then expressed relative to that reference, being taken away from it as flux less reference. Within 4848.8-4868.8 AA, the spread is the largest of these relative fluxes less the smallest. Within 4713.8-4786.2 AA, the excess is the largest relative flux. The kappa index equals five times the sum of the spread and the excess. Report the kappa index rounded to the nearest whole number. 6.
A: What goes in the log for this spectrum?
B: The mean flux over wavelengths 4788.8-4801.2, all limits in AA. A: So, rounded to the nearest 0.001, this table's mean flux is 1.426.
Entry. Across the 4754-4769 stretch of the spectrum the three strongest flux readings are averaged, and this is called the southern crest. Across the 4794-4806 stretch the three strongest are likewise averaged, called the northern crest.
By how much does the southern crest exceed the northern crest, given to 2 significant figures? -0.12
